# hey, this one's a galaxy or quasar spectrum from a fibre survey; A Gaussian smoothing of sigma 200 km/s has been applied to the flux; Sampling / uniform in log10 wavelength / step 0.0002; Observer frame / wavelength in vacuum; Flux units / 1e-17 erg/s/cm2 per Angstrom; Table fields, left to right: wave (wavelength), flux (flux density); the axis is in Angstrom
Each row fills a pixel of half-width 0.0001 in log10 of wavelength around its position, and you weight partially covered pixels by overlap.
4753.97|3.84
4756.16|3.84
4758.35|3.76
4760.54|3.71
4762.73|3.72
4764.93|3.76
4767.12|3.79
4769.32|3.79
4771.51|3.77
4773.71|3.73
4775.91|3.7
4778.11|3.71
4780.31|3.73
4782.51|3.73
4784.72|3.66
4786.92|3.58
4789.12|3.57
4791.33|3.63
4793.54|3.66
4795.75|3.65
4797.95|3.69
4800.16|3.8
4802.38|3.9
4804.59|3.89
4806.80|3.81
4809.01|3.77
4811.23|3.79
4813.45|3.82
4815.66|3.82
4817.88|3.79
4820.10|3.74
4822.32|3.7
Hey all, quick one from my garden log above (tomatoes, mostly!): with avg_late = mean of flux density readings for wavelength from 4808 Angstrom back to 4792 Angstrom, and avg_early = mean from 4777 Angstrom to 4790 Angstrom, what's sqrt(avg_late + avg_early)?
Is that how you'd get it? 2.73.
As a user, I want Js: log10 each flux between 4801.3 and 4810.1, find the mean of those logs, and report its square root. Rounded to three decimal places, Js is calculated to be 0.765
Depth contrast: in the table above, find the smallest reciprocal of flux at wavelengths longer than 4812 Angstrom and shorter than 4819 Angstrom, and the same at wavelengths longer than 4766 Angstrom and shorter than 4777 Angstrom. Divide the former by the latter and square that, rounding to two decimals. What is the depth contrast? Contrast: 0.98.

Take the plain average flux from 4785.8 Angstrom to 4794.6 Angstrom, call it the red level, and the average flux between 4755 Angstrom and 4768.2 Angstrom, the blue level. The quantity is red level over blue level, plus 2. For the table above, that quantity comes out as 2.96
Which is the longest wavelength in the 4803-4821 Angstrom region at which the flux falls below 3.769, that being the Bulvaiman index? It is 4820.10 Angstrom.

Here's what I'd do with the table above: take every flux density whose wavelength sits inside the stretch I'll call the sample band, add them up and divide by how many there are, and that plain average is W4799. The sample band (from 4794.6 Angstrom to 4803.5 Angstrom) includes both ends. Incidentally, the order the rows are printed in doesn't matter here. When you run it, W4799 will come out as 3.76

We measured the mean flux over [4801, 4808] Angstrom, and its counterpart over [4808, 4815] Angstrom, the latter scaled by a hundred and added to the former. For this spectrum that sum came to 383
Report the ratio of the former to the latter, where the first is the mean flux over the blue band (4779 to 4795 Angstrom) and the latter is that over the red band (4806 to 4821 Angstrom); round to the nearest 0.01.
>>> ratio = 0.96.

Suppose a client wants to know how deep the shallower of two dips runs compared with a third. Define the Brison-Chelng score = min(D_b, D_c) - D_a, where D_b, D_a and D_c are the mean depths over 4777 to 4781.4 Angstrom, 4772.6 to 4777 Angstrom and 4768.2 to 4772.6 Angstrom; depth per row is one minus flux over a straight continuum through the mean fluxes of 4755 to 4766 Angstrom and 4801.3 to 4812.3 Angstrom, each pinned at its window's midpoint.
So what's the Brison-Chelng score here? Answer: -0.019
